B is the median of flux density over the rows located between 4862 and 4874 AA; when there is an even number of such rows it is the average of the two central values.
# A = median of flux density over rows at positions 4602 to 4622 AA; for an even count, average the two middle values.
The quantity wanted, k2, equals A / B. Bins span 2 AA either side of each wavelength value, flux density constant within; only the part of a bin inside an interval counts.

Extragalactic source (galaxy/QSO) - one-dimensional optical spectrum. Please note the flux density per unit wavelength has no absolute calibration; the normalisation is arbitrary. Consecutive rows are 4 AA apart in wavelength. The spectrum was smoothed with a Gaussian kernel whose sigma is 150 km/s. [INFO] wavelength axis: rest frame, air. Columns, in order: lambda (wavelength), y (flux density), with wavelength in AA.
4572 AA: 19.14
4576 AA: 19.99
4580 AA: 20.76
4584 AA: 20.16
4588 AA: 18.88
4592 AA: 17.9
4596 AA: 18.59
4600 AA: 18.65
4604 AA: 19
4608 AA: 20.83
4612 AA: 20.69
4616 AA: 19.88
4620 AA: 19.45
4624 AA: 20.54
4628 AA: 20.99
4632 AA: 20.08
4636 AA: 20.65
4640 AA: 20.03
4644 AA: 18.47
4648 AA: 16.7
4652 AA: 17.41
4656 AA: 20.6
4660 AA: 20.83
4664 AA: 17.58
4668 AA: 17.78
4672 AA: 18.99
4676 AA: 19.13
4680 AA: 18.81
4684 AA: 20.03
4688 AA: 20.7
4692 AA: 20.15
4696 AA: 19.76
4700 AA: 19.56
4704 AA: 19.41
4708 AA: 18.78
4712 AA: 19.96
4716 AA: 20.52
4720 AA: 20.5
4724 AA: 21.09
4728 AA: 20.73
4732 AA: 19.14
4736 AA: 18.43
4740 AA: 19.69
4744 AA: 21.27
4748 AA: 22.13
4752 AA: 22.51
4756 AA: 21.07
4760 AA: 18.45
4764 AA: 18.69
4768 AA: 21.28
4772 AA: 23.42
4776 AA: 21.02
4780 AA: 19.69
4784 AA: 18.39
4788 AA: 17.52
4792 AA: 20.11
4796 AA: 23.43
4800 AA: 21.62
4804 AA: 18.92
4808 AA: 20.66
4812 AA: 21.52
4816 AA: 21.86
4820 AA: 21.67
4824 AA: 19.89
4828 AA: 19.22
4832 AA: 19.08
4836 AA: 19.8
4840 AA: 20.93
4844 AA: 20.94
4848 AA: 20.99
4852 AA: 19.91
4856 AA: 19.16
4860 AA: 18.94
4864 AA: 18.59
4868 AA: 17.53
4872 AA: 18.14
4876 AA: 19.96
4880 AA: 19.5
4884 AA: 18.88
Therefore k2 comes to 1.10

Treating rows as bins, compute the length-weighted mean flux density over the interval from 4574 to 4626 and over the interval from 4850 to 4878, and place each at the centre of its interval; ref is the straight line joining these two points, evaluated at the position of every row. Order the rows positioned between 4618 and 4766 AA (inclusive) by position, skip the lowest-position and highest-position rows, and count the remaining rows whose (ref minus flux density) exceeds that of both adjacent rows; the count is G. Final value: 8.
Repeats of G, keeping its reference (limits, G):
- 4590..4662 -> 3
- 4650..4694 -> 2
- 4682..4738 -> 2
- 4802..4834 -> 0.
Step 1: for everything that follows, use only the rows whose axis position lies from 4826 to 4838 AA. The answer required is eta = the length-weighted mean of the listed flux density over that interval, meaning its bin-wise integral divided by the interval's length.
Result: 19.4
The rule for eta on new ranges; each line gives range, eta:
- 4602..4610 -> 19.9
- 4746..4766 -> 20.6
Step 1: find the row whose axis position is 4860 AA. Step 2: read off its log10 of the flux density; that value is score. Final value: 1.28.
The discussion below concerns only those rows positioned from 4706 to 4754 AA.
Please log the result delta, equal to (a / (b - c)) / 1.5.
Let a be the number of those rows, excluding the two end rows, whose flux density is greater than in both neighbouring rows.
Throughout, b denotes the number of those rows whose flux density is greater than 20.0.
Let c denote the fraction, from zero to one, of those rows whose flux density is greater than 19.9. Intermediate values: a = 2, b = 7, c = 0.67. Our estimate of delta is 0.211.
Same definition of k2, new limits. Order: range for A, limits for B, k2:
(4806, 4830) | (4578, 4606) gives 1.12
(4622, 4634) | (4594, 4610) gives 1.09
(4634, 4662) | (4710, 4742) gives 0.99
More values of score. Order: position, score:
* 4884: 1.28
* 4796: 1.37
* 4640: 1.30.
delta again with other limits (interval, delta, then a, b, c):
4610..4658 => 0.208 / 2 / 7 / 0.58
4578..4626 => 0.145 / 1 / 5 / 0.42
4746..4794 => 0.208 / 2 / 7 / 0.58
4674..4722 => 0.296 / 2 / 5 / 0.50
